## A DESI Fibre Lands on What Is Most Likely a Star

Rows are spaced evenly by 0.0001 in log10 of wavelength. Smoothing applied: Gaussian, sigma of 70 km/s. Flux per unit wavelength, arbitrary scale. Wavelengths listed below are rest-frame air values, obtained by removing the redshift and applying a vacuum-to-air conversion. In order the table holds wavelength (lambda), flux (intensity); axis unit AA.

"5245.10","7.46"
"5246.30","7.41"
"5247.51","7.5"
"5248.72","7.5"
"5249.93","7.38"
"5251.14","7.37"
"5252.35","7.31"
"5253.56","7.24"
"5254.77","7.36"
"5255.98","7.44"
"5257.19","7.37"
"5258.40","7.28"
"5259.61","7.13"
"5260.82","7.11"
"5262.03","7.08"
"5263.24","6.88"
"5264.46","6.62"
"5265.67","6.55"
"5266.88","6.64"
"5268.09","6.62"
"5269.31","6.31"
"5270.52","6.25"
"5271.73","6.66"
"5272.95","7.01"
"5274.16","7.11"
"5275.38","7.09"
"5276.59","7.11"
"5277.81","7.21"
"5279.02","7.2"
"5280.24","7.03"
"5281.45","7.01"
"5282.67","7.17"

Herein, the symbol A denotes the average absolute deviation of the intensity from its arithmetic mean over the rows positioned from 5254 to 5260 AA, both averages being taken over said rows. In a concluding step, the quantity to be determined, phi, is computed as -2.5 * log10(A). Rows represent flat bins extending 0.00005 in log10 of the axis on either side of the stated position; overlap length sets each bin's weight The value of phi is 2.6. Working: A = 0.09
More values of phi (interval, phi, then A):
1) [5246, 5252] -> 3.2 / 0.05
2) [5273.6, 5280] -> 3.3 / 0.05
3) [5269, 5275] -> 1.3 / 0.31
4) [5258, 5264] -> 2.6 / 0.09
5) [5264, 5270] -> 2.6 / 0.10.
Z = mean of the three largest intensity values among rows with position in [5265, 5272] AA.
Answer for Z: 6.64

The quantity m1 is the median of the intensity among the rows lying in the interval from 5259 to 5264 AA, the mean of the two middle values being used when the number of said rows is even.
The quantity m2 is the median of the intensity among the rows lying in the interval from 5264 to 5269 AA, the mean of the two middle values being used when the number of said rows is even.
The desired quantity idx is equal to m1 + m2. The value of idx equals 13.7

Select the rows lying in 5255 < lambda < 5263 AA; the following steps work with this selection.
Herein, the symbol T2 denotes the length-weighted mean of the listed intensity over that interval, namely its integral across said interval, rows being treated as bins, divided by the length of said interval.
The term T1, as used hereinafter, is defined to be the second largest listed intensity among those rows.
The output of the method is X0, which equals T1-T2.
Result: 0.14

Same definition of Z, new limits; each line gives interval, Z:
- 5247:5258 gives 7.48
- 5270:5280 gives 7.17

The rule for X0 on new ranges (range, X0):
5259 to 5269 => 0.30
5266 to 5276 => 0.38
